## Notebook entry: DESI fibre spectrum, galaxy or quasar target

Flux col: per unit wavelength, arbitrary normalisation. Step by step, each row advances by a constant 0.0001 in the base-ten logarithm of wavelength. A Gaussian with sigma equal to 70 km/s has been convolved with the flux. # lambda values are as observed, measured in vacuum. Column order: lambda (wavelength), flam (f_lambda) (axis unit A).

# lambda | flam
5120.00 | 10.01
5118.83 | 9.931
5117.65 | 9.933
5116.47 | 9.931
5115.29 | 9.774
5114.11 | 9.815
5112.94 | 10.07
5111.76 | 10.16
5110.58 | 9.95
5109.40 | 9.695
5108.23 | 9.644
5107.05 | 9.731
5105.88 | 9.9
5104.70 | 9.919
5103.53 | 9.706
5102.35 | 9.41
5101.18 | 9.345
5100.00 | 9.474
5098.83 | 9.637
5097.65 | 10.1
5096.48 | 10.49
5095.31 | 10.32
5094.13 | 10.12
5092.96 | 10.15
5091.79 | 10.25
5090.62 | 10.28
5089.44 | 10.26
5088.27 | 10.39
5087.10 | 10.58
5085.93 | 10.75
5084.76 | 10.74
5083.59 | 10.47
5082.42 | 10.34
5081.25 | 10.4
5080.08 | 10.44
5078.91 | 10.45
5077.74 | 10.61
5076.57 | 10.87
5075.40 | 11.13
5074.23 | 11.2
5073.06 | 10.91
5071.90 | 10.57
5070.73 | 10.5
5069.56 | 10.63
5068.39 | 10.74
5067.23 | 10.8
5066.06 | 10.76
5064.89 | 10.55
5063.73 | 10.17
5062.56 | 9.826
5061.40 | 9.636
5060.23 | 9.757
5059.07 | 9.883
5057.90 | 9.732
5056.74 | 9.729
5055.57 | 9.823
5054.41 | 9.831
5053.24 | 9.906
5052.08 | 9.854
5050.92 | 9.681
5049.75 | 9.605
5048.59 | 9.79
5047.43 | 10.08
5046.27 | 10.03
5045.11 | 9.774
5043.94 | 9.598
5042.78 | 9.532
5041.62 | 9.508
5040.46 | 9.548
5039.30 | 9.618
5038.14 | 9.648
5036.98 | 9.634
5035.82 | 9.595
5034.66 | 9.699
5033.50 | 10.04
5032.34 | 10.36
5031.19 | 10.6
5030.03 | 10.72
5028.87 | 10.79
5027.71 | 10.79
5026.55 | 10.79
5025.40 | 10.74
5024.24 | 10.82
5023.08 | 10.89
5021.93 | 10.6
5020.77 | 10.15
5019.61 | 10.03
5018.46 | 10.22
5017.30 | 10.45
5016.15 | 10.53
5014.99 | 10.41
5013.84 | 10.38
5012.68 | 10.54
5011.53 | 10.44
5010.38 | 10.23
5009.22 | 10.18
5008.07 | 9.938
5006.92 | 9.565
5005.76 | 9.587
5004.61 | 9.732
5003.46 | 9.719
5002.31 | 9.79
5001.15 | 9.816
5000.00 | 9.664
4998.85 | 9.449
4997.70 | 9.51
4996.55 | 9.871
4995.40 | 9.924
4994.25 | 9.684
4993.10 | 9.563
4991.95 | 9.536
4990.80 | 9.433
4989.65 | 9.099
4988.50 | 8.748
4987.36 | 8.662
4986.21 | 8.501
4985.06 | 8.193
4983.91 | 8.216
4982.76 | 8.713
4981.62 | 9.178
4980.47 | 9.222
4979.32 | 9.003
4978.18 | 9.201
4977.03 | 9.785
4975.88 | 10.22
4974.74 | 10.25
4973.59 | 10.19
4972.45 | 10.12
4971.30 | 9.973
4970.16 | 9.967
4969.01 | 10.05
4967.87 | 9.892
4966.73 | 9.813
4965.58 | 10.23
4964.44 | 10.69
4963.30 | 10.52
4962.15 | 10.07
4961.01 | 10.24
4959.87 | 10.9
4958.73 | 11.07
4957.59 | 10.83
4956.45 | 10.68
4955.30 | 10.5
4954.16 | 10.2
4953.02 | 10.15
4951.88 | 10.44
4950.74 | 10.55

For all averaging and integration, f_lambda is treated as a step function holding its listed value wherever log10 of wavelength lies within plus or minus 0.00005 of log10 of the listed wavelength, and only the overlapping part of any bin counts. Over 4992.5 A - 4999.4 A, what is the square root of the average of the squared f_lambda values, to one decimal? 9.7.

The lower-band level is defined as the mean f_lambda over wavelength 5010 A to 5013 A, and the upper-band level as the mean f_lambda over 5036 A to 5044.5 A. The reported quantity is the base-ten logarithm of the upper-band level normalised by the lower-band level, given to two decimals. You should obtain -0.04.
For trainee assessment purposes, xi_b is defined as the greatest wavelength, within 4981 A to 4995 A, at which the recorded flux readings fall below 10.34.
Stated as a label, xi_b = 4994.25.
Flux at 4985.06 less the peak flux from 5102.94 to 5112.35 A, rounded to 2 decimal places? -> -1.97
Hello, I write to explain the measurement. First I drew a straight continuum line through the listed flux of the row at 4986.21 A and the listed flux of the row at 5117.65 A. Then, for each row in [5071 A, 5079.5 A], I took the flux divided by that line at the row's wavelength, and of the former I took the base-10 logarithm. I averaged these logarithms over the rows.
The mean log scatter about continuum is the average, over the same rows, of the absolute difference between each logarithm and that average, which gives 0.010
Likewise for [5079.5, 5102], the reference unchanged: 0.014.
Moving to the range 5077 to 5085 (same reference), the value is 0.004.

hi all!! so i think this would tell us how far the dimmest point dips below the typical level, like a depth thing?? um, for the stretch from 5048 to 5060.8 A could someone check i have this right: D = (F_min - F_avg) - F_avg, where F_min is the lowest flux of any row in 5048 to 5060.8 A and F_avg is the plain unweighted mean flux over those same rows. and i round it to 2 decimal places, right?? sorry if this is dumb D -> -9.96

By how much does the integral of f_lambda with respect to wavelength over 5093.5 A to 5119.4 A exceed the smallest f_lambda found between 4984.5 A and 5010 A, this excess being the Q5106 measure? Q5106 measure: 247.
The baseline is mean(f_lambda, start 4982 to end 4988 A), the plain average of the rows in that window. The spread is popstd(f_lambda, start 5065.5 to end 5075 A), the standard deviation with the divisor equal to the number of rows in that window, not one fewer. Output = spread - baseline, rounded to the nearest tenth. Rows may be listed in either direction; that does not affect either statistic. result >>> -8.3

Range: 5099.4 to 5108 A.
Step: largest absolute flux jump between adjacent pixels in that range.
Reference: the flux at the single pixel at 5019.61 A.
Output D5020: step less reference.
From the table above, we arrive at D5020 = -9.7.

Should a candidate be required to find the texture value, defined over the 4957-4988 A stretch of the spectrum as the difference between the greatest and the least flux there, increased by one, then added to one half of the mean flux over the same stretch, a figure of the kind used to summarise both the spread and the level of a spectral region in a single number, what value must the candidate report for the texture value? 8.8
